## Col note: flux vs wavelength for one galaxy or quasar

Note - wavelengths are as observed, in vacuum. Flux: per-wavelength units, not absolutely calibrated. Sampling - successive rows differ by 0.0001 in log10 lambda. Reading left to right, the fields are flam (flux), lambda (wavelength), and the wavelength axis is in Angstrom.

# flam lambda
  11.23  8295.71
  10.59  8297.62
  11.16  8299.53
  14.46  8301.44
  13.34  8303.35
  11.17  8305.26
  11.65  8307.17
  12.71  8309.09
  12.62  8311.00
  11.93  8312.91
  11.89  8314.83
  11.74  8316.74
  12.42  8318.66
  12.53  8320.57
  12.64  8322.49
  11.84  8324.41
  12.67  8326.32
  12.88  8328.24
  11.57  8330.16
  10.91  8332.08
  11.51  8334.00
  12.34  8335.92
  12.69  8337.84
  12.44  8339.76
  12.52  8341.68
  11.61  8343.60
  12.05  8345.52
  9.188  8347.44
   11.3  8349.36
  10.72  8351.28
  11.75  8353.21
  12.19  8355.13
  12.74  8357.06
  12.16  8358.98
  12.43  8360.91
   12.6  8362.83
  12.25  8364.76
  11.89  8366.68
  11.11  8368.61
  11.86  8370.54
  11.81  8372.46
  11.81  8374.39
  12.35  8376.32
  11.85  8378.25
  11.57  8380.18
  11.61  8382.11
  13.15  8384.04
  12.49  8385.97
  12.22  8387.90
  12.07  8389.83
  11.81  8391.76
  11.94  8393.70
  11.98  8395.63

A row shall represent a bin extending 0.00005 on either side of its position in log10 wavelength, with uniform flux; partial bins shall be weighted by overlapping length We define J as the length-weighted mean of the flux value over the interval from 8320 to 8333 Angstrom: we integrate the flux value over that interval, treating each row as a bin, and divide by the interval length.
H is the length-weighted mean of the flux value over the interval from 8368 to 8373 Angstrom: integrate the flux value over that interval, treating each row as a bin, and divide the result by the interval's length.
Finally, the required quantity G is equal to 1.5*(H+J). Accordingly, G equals 35.6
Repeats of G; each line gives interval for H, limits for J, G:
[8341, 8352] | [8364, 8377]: 34.6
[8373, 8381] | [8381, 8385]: 36.4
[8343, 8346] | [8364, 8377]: 35.5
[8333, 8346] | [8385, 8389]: 36.8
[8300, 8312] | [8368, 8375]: 36.4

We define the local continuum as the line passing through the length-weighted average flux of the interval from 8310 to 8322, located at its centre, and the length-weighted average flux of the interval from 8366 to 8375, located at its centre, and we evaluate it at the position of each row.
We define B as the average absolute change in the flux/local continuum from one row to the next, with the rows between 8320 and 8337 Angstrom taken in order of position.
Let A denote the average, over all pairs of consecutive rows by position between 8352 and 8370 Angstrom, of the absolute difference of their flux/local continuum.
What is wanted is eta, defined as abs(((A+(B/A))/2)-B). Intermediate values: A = 0.037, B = 0.056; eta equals 0.71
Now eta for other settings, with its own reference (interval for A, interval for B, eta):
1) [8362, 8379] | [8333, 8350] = 1.11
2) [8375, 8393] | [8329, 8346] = 0.53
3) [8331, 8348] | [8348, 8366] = 0.31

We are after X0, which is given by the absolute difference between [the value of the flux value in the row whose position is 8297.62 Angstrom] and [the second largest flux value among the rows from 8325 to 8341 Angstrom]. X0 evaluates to 2.1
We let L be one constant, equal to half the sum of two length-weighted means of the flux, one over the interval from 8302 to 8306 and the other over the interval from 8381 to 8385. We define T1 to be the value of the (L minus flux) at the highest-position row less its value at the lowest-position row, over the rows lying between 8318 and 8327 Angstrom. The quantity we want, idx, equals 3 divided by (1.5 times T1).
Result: -8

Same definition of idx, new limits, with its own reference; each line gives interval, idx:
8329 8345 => -50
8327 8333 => 1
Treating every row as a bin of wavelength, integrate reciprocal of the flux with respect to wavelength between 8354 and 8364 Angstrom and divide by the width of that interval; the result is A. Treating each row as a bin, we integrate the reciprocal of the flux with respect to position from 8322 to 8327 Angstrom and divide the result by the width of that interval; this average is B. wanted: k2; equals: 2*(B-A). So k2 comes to 0.001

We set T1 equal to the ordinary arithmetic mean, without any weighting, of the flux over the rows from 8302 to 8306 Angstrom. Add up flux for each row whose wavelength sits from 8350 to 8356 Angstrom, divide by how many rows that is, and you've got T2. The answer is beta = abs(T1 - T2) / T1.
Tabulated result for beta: 0.057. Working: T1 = 12.3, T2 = 11.6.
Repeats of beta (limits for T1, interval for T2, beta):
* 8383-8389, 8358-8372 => 0.046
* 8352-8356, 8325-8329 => 0.067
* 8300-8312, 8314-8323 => 0.033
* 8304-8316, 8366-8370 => 0.041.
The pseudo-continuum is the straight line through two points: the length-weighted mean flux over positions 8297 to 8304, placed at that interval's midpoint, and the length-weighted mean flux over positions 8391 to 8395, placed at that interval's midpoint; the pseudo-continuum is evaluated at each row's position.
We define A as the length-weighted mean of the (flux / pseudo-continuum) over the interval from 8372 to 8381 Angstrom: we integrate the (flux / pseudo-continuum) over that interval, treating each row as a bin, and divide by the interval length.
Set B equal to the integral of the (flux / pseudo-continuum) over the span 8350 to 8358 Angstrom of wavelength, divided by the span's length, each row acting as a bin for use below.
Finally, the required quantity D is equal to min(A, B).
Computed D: 0.976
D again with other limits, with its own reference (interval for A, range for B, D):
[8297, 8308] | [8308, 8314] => 0.975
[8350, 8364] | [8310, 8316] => 0.983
